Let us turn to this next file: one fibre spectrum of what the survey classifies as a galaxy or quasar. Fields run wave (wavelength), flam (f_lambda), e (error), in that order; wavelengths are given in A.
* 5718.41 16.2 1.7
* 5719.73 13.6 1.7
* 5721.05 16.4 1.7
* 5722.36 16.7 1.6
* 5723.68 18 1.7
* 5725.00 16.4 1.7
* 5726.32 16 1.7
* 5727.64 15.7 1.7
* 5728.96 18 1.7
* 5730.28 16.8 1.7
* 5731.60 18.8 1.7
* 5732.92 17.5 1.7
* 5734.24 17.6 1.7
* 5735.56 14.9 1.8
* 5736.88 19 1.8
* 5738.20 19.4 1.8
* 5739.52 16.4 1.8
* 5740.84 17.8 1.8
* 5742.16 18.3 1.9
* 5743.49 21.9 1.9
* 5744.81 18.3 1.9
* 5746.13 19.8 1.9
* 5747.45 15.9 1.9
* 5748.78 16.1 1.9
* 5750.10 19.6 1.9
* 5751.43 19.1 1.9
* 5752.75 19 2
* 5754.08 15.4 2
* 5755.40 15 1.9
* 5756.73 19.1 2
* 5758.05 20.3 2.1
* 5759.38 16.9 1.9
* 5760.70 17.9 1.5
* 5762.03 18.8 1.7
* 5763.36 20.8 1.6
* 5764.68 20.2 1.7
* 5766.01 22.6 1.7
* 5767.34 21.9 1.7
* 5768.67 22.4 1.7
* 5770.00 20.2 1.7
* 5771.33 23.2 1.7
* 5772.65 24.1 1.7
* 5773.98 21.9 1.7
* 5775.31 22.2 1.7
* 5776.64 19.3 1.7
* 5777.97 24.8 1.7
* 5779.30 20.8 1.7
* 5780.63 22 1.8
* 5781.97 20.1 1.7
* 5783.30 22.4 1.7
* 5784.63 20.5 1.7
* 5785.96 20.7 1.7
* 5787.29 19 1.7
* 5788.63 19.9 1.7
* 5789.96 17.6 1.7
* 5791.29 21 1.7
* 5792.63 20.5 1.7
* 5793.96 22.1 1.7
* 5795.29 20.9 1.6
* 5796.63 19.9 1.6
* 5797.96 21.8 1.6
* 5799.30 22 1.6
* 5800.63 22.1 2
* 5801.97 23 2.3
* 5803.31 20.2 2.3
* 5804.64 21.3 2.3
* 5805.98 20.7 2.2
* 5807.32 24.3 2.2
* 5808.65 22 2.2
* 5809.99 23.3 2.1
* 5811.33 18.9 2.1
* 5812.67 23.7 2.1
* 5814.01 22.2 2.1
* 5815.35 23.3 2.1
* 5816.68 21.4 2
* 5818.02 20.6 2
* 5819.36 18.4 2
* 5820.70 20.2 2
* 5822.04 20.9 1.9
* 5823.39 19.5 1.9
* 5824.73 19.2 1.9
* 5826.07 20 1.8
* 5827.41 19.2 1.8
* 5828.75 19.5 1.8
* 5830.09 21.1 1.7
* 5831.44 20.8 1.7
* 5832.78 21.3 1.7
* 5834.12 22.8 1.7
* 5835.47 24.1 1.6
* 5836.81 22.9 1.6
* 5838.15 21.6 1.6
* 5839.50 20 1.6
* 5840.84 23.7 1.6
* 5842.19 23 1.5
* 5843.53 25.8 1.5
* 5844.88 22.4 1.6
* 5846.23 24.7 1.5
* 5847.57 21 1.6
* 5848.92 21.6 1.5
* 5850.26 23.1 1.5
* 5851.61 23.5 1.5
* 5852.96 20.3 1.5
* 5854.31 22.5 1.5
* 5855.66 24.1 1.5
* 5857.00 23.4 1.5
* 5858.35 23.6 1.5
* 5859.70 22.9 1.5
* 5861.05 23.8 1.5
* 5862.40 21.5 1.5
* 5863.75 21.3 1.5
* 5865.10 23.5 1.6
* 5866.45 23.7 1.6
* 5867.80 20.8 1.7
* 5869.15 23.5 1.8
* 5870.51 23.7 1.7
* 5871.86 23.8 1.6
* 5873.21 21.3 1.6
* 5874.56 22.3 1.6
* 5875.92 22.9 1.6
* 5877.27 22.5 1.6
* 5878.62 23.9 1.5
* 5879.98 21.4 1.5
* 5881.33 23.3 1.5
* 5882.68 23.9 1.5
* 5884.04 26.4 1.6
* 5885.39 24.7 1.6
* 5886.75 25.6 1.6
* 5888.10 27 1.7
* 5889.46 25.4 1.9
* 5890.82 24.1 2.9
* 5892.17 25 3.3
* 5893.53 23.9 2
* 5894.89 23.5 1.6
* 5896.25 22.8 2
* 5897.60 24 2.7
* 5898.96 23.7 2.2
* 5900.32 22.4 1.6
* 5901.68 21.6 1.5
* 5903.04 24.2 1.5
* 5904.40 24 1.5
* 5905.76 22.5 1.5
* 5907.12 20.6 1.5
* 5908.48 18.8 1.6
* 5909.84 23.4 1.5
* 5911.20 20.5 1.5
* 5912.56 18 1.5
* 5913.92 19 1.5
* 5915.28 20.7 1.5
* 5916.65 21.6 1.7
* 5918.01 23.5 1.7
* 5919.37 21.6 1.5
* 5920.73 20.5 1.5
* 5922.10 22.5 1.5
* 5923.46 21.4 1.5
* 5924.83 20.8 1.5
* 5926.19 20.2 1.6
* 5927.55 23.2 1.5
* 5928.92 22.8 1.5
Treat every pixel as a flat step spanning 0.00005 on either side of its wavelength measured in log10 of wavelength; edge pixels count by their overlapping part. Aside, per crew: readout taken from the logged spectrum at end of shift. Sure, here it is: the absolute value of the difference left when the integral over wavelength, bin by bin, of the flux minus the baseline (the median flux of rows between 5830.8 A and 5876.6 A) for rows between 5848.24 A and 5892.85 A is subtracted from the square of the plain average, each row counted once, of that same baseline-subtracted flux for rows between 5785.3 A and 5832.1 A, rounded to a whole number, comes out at 16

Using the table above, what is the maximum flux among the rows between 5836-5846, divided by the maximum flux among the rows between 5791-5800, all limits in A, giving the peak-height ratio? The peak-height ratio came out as 1.17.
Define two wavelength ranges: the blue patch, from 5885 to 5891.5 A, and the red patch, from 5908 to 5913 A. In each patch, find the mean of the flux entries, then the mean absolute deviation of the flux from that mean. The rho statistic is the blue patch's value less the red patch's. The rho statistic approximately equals -1.0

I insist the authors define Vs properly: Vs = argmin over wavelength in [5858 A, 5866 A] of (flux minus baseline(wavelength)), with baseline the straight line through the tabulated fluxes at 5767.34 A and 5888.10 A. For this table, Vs 5863.75 A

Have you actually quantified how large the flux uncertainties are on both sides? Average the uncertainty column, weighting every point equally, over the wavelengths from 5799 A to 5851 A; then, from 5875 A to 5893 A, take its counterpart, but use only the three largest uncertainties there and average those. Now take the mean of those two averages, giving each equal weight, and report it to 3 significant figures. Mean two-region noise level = 2.28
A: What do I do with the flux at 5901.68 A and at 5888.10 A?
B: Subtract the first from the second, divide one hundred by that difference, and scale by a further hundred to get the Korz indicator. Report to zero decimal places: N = 1852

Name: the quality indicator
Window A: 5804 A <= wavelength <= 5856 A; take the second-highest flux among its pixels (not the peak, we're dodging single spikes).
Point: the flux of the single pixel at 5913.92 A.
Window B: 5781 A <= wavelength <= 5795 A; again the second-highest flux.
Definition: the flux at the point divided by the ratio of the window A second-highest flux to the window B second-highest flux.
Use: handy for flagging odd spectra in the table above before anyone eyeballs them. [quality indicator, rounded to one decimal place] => 17.0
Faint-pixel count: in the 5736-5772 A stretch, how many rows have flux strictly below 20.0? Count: 18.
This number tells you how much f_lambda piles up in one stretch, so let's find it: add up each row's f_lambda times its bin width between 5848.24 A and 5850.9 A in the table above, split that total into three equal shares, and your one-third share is 20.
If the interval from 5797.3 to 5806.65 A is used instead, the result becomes 67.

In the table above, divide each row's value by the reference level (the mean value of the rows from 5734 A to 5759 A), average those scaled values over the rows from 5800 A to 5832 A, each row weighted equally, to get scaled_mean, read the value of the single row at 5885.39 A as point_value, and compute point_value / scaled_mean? 21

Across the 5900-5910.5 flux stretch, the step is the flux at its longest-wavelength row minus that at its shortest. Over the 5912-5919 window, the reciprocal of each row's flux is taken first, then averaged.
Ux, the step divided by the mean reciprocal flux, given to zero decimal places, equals 20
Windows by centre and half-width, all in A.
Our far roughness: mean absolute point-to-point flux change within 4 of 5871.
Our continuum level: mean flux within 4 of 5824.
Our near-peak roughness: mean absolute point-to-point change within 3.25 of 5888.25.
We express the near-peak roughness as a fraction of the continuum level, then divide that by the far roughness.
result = 0.050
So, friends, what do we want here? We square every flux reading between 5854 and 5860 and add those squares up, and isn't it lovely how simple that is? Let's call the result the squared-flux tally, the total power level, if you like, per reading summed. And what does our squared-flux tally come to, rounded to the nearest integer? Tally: 2716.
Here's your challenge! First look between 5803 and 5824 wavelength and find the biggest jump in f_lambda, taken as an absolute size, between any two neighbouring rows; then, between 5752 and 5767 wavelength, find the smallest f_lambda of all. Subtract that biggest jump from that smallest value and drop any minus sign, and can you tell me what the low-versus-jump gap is 10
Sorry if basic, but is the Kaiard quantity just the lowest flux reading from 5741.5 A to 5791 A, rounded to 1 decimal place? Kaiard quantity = 15.0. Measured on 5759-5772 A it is 16.9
